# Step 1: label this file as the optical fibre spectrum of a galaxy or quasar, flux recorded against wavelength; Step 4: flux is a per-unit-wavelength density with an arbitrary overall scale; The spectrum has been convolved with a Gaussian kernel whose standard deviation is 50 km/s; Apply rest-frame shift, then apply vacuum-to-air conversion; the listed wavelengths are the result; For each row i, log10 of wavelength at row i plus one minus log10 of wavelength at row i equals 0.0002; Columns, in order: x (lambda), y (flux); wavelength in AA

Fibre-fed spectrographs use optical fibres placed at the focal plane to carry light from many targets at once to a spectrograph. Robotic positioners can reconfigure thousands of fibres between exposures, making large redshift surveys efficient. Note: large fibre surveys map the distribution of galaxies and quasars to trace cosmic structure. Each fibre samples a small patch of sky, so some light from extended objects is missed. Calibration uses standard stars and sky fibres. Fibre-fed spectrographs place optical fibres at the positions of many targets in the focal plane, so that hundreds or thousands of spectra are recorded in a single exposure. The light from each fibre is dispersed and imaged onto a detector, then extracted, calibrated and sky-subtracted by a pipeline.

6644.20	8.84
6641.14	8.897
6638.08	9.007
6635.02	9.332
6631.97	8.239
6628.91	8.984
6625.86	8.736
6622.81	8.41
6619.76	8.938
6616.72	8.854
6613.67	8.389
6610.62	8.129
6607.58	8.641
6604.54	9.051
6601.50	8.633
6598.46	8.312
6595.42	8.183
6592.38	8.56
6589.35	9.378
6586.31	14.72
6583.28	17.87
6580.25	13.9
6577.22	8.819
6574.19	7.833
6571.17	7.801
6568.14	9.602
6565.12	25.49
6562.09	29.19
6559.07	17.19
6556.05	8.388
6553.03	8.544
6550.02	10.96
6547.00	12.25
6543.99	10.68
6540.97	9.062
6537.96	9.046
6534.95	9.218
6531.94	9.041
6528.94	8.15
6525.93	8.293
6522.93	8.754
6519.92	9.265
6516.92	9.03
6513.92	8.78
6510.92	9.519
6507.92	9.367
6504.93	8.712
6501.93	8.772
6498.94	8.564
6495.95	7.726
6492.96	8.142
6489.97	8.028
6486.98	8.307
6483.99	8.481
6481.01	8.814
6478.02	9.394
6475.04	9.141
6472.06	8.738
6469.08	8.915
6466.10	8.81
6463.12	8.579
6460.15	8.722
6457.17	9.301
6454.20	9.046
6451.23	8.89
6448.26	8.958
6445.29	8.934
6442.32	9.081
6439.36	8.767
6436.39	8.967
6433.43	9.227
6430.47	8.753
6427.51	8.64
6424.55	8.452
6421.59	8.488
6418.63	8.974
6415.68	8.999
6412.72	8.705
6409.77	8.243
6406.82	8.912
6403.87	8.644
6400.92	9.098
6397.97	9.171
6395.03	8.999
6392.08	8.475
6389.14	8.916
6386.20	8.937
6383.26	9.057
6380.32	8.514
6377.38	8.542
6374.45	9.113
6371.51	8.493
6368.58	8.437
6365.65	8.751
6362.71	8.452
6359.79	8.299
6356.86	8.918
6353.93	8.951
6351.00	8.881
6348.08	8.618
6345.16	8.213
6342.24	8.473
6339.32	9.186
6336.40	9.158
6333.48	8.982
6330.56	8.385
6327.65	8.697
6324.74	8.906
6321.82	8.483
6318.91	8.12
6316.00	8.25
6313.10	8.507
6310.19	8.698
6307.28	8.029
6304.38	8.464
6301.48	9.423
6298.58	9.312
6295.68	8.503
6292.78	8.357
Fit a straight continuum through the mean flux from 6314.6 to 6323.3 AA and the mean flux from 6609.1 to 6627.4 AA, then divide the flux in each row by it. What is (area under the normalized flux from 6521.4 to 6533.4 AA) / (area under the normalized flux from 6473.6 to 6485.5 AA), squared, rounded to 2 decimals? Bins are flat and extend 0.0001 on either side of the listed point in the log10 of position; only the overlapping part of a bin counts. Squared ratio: 0.92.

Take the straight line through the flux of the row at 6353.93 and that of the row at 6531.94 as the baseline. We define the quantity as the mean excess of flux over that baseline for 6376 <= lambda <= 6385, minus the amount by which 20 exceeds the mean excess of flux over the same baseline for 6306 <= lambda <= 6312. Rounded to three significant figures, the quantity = -20.8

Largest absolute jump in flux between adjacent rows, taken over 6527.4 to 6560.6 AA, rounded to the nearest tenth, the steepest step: 8.8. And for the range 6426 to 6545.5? 1.6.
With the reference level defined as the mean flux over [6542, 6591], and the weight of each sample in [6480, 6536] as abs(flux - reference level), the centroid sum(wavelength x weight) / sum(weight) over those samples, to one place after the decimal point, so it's 6507.3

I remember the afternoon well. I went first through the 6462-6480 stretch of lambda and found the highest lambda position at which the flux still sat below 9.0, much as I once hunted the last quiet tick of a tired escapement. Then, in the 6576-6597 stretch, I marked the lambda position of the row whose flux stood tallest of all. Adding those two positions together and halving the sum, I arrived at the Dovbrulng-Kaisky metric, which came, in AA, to 6527.7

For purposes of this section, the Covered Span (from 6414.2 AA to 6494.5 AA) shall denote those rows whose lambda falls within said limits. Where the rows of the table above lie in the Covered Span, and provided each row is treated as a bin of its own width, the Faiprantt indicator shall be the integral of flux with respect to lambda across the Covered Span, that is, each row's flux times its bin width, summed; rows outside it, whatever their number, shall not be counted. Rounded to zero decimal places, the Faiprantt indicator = 706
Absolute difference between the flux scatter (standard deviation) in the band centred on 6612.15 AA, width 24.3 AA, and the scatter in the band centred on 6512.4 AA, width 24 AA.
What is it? 0.0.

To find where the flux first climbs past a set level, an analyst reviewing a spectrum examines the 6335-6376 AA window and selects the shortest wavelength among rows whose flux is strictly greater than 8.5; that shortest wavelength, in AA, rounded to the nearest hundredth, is 6336.40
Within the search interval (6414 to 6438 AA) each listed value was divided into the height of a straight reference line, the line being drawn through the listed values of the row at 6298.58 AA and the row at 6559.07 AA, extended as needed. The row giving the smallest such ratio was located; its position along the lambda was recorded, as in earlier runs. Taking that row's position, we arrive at 6415.68 AA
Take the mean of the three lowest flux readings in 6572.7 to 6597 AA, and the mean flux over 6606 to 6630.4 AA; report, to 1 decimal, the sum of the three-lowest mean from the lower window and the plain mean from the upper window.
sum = 16.8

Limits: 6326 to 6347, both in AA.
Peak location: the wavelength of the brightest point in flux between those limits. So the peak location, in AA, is 6339.32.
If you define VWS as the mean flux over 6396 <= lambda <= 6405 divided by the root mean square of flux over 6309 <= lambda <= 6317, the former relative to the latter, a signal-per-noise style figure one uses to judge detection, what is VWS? 1.06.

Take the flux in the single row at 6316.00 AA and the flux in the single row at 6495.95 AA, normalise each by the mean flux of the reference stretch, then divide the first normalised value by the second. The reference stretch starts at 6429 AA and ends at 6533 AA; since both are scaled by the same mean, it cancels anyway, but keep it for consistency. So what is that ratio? 1.07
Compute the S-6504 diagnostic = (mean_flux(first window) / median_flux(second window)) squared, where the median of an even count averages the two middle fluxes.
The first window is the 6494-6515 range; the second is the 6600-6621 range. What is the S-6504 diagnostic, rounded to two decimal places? 1.03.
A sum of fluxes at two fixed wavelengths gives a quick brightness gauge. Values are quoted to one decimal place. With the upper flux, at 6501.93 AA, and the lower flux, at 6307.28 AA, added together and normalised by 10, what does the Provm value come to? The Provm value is 1.7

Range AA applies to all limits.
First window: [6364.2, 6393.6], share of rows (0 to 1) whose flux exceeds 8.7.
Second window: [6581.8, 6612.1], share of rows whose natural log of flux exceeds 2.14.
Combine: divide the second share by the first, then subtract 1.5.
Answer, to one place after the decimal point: -0.1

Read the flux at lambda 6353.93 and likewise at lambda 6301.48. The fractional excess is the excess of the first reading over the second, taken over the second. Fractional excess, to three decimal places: -0.050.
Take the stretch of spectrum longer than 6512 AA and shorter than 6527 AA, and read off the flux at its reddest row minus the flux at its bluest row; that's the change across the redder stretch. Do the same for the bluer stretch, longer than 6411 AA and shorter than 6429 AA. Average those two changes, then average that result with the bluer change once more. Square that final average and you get 0.029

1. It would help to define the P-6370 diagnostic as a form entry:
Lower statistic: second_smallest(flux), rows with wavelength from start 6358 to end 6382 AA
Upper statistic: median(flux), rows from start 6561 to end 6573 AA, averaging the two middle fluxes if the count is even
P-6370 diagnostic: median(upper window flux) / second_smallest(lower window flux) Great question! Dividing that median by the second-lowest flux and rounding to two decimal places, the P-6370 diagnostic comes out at 2.08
